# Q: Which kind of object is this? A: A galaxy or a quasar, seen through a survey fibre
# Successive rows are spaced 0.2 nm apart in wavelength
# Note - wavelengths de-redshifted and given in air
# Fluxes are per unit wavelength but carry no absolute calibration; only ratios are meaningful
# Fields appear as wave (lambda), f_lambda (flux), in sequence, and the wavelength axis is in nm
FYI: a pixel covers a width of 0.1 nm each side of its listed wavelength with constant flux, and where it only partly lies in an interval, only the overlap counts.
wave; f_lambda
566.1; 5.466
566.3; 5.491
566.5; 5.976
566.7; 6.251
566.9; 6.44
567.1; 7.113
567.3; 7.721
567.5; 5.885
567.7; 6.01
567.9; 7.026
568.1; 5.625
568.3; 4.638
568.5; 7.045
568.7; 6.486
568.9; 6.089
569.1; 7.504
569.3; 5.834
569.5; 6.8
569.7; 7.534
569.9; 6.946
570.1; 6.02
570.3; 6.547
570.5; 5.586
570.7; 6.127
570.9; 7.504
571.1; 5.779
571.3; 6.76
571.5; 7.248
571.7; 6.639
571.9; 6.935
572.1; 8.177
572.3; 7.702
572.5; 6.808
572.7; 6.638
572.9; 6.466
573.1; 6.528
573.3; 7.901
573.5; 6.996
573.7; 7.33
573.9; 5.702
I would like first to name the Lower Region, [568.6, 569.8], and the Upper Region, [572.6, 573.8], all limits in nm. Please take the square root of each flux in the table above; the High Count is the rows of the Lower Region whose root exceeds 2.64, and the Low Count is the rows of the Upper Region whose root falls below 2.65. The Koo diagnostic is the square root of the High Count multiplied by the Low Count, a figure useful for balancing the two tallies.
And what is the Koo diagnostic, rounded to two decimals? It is 2.83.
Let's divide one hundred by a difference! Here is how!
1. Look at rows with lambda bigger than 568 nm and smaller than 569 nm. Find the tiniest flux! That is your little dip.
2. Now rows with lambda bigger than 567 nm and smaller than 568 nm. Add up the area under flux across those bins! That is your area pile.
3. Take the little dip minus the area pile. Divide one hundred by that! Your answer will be -47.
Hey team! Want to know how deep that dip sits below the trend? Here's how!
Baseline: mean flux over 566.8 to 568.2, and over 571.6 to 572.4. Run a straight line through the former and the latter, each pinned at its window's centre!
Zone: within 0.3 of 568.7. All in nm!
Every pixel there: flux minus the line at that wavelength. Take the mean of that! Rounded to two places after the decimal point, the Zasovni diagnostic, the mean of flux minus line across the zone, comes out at -0.22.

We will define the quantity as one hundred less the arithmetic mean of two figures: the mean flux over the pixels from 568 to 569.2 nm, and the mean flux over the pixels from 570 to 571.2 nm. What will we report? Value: 93.8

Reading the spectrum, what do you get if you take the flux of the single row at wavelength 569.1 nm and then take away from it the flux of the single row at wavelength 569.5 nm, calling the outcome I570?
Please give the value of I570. 0.7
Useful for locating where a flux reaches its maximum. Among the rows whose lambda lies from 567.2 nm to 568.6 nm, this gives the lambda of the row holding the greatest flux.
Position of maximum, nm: 567.3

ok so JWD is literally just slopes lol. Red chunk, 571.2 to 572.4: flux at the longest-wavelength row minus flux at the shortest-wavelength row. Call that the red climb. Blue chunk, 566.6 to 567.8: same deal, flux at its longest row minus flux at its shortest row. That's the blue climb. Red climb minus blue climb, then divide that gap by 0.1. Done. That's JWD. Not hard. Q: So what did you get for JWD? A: 12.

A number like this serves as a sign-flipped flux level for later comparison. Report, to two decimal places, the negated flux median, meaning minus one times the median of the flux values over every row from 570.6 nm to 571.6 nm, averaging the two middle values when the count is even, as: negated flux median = -6.76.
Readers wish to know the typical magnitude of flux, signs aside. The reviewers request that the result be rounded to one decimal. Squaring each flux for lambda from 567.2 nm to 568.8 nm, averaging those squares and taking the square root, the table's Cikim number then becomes 6.4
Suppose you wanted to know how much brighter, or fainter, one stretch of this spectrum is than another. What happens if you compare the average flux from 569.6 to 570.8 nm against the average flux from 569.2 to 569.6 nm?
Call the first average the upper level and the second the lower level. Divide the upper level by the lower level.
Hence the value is 1.02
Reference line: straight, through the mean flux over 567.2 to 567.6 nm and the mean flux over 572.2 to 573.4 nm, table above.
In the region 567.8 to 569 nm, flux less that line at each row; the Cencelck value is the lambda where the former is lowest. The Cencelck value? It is 568.3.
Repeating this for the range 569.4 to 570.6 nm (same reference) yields 570.5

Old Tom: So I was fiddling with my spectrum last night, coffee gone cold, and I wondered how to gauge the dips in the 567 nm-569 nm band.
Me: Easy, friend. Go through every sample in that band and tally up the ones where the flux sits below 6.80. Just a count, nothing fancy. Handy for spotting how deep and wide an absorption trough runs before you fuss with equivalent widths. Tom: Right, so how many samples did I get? 6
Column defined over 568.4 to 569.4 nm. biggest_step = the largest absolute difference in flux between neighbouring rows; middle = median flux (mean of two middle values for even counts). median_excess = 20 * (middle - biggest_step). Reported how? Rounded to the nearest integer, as 96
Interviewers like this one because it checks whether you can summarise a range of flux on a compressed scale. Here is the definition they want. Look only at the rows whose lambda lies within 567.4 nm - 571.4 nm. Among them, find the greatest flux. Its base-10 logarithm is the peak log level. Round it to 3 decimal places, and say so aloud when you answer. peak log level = 0.877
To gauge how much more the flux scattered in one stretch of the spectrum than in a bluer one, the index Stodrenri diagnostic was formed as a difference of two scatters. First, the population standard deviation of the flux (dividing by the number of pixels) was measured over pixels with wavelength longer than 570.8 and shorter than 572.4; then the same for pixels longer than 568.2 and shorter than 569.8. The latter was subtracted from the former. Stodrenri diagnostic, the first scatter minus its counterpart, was -0.21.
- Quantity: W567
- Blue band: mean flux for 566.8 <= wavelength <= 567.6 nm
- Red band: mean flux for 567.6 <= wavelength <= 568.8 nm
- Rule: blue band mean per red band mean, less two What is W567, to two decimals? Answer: -0.89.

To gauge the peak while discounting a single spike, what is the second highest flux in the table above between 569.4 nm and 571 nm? 7.504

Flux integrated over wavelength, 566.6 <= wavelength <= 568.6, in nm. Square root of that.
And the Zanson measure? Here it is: 3.6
